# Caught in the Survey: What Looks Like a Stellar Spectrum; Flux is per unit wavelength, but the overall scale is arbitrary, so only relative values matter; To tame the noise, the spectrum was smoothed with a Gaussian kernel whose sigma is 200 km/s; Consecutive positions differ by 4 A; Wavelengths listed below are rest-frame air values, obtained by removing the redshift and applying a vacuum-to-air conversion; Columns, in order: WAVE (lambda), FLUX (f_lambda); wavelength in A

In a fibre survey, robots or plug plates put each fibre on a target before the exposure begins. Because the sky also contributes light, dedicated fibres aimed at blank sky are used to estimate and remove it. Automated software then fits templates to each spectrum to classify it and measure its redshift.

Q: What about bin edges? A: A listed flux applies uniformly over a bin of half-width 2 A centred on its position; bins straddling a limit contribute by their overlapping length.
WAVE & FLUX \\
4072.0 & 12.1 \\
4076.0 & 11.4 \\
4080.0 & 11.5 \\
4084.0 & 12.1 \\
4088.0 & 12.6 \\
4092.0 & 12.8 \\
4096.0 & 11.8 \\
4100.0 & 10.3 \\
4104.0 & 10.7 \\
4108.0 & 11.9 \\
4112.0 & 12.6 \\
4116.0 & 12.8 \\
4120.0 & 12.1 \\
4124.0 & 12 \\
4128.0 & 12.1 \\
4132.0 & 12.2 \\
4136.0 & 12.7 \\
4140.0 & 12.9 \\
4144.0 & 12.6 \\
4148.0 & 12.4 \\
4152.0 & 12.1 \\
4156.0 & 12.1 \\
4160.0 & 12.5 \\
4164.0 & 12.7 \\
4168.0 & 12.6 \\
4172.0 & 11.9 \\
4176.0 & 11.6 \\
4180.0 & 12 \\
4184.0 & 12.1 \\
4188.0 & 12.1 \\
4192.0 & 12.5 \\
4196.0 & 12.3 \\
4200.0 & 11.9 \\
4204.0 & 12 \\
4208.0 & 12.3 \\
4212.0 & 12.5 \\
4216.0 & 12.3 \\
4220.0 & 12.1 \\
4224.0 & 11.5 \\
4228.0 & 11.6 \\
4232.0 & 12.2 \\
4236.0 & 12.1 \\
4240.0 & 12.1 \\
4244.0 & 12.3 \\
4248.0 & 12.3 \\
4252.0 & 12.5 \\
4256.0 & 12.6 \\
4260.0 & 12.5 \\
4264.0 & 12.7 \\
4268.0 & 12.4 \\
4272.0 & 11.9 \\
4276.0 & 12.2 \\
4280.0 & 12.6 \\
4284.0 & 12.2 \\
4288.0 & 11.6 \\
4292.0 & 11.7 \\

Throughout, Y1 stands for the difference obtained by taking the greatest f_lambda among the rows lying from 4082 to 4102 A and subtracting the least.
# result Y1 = 2.50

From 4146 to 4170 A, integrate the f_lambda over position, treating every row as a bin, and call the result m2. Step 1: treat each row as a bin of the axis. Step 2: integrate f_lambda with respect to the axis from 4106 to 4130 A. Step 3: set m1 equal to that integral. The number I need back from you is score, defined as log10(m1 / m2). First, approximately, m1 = 294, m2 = 298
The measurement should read -0.005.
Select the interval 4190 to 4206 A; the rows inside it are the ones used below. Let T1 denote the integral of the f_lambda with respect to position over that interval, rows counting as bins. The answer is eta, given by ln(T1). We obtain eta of 5.27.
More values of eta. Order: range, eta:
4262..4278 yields 5.28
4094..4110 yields 5.19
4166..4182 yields 5.26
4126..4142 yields 5.30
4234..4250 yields 5.27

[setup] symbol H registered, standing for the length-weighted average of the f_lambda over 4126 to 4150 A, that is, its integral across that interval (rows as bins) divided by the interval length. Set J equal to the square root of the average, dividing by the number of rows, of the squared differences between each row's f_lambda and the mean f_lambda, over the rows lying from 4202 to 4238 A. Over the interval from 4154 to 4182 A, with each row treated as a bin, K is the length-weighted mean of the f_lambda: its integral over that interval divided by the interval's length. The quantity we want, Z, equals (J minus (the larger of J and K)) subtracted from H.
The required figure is 24.4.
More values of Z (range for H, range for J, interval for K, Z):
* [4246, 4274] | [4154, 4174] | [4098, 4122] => 23.8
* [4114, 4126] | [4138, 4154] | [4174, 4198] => 24.1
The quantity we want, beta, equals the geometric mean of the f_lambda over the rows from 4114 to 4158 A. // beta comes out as 12.4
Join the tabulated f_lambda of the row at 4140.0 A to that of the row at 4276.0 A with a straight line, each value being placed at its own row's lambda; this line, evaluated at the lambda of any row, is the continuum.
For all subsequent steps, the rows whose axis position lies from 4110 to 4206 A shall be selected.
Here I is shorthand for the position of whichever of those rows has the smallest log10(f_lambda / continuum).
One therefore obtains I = 4176.0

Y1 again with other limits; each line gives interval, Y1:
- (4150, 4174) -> 0.80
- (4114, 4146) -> 0.90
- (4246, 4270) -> 0.40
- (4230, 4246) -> 0.20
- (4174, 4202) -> 0.90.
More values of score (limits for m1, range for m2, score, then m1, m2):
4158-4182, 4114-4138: -0.004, 293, 296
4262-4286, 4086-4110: 0.024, 296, 280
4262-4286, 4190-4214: 0.003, 296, 294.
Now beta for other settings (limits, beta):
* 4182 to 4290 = 12.2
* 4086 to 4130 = 11.9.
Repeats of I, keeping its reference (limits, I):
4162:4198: 4176.0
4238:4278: 4272.0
